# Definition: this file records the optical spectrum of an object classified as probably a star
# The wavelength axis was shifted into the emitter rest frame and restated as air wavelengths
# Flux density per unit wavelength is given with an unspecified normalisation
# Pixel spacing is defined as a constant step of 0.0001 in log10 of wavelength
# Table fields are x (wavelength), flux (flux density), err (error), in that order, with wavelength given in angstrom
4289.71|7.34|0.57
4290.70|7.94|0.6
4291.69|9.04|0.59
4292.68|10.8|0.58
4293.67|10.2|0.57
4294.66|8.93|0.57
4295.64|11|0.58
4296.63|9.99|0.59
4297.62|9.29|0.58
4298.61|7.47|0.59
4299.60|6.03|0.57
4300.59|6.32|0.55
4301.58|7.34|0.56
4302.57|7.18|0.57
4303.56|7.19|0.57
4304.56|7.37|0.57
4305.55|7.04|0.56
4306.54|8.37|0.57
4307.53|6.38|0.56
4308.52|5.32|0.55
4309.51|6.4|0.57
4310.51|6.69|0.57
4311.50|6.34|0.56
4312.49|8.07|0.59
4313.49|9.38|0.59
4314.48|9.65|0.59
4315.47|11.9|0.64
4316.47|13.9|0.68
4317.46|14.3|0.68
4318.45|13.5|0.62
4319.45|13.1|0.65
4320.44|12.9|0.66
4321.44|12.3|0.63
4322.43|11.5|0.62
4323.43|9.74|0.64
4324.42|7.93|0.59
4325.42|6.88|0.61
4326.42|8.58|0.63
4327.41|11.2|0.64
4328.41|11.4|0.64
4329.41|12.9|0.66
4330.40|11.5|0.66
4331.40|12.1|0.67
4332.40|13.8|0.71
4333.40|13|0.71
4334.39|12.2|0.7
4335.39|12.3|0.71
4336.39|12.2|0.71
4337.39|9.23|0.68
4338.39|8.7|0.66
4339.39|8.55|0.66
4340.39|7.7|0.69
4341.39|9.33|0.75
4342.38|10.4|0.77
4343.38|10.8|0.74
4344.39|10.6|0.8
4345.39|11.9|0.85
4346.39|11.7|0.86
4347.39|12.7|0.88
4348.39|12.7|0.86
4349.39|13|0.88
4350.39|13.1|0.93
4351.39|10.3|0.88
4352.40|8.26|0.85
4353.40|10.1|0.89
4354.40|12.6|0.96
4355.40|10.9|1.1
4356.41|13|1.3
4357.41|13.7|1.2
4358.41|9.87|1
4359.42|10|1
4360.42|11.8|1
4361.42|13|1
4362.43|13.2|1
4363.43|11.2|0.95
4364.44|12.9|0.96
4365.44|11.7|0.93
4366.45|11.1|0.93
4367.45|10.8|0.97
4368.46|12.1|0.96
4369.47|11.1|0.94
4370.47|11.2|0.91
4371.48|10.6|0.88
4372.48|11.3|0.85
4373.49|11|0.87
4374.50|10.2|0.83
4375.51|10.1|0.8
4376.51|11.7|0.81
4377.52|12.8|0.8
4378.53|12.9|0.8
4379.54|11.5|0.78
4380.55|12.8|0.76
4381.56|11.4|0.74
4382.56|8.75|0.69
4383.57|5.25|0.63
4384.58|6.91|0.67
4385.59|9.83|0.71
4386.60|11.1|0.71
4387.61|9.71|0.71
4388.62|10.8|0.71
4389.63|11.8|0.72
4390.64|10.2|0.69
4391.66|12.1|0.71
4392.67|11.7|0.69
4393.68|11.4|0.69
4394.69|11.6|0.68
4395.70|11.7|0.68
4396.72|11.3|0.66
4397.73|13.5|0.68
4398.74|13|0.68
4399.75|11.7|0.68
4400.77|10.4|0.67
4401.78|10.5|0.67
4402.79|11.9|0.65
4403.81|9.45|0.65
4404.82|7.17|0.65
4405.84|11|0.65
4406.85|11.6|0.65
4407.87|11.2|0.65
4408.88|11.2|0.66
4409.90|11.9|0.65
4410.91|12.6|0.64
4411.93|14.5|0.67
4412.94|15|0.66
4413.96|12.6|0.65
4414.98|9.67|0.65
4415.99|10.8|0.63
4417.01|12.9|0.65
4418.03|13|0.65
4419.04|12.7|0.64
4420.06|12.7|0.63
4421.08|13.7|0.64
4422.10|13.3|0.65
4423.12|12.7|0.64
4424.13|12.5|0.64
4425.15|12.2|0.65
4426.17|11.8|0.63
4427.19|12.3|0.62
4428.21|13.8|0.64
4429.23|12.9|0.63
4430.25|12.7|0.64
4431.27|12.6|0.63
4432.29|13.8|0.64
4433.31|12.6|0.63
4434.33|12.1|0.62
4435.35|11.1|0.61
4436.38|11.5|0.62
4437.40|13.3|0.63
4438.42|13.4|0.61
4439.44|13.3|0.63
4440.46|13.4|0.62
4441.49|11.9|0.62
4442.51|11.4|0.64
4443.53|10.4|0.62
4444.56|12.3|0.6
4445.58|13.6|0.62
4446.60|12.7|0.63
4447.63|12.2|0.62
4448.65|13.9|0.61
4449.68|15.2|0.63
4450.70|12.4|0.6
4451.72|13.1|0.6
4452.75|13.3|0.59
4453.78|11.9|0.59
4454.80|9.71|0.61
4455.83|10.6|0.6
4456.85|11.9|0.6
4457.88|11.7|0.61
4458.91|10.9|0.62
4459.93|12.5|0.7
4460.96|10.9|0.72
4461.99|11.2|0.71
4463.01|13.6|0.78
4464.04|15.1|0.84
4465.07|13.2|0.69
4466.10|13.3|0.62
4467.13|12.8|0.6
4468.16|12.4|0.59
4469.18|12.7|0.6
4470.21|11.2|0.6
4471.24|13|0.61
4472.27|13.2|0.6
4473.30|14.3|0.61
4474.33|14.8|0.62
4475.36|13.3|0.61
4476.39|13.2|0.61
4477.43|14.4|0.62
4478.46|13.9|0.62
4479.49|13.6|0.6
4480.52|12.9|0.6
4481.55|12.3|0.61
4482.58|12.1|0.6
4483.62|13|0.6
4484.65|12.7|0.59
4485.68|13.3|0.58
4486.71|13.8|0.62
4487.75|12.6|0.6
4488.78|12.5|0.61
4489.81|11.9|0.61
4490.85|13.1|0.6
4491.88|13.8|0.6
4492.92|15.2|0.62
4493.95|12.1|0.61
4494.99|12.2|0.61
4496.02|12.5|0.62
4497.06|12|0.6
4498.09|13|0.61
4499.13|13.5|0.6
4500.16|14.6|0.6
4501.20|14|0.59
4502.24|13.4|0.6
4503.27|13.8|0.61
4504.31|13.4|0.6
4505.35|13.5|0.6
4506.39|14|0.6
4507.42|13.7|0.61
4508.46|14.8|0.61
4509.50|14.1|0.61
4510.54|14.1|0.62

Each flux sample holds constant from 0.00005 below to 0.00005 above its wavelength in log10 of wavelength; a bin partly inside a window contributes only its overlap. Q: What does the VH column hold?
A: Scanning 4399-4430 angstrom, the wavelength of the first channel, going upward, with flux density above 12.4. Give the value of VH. 4410.91 angstrom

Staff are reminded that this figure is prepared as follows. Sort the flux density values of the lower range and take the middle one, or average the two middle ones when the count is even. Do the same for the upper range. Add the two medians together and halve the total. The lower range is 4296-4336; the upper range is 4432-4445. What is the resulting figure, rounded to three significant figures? 10.9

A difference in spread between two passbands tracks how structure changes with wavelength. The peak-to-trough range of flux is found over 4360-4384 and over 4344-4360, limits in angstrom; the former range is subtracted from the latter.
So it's -2.5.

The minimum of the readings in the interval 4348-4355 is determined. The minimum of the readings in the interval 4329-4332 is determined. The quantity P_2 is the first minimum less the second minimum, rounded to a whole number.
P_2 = -3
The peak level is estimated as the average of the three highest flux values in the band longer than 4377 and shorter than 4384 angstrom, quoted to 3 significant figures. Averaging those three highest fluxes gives 12.8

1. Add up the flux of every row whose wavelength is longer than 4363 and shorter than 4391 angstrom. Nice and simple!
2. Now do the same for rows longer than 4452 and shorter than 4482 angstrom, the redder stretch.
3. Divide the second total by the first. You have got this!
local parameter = 1.2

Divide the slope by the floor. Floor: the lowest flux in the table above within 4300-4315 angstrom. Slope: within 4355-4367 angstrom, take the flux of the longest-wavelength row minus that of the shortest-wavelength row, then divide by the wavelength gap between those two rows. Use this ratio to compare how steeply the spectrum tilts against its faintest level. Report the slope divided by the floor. 0.003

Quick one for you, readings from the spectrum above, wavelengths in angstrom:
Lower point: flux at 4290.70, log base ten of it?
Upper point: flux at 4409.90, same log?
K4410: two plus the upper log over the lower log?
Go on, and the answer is 3.20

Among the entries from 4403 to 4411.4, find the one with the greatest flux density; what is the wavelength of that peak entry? 4410.91 angstrom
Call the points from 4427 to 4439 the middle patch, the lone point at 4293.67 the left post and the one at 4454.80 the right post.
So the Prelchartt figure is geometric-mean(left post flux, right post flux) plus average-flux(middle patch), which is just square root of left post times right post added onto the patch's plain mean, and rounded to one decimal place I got 22.6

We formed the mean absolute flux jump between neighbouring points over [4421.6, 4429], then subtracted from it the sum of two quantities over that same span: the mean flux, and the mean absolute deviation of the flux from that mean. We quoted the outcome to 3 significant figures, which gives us -12.6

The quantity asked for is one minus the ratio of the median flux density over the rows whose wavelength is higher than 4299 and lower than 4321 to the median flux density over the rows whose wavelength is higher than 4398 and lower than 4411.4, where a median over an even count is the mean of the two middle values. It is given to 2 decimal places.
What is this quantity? 0.34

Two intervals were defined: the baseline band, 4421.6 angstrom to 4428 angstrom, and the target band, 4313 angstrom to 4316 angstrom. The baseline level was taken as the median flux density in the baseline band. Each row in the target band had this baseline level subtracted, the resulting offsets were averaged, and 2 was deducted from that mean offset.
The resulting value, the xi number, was -4.1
